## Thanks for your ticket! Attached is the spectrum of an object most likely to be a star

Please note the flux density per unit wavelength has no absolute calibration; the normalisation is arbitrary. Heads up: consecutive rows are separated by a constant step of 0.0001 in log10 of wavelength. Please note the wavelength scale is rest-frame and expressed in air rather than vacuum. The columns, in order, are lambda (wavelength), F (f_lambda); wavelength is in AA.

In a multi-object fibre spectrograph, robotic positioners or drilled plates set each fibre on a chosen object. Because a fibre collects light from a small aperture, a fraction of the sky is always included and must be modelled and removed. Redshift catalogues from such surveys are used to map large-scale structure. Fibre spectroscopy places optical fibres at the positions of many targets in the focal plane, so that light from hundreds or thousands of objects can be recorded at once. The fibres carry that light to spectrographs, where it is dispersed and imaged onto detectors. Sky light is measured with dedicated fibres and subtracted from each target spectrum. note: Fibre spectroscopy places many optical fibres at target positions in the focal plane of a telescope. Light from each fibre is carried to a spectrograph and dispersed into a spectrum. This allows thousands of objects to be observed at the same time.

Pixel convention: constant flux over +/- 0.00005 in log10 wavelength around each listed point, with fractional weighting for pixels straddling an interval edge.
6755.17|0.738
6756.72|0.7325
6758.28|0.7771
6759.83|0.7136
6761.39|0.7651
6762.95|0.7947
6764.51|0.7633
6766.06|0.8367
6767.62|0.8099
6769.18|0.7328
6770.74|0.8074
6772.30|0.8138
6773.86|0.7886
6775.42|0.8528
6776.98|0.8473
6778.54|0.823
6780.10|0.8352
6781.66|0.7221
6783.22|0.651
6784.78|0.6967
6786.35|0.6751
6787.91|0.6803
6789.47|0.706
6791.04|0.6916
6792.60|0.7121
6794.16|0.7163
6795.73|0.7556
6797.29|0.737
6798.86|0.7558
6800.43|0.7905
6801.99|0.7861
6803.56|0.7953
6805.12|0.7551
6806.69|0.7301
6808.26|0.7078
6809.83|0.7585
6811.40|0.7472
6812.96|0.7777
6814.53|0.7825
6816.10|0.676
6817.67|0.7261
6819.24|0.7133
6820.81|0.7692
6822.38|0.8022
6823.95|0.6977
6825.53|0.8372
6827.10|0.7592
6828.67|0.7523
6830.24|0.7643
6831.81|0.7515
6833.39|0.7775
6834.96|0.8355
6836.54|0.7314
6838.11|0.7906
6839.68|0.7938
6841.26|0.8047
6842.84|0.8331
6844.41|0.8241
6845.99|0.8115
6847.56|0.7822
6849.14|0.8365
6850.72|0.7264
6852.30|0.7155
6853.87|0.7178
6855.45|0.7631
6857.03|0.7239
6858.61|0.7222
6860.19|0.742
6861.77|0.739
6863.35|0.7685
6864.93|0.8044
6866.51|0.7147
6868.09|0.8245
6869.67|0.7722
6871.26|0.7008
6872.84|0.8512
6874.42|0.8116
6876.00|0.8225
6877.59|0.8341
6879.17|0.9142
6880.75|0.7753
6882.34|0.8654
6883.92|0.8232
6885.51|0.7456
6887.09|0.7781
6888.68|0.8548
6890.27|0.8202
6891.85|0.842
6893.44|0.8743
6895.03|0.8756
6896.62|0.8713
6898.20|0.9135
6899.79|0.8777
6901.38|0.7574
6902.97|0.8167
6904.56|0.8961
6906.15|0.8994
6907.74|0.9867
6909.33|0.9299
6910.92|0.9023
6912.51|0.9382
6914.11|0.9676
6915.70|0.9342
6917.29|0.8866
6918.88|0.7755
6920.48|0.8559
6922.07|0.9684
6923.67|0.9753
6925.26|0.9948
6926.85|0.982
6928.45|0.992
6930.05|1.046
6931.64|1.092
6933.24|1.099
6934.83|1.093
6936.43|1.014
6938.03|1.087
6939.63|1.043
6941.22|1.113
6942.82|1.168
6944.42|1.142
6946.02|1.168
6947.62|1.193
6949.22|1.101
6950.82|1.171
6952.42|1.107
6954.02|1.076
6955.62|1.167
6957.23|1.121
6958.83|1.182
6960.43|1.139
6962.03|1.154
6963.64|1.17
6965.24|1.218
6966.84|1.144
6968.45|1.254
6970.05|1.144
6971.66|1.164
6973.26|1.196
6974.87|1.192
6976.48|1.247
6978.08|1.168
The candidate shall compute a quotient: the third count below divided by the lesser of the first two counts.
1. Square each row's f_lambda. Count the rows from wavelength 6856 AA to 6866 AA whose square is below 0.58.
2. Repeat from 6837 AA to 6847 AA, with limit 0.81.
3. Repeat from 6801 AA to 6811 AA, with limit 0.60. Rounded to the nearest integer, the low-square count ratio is 1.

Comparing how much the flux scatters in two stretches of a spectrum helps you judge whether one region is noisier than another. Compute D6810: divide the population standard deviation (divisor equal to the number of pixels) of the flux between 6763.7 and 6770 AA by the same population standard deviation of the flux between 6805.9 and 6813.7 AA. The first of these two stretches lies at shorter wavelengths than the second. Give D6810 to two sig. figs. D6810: 1.7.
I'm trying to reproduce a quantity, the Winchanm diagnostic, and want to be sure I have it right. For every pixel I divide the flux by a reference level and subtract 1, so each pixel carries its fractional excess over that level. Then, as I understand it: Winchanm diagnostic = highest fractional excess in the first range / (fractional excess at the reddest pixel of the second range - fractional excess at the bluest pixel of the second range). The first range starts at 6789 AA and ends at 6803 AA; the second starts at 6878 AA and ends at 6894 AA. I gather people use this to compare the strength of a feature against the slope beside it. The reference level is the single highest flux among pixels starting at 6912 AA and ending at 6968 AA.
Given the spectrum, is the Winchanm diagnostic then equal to 11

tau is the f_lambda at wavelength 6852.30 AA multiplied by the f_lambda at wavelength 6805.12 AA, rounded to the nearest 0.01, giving 0.54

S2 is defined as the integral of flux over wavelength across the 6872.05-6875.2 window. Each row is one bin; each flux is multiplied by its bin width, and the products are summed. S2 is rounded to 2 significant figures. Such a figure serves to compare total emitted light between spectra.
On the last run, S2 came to 2.6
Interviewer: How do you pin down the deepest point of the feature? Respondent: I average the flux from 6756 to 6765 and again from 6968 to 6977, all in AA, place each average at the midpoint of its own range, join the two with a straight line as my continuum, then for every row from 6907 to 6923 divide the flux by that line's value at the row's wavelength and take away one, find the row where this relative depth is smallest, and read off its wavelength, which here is 6918.88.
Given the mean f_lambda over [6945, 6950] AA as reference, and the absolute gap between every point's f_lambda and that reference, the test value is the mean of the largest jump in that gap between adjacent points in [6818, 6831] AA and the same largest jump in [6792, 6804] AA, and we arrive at 0.0894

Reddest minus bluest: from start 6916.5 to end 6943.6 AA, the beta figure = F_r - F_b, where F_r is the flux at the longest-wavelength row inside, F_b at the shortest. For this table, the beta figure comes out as 0.28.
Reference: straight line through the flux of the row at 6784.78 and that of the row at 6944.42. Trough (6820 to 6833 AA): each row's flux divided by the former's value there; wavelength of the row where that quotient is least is 6823.95 AA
